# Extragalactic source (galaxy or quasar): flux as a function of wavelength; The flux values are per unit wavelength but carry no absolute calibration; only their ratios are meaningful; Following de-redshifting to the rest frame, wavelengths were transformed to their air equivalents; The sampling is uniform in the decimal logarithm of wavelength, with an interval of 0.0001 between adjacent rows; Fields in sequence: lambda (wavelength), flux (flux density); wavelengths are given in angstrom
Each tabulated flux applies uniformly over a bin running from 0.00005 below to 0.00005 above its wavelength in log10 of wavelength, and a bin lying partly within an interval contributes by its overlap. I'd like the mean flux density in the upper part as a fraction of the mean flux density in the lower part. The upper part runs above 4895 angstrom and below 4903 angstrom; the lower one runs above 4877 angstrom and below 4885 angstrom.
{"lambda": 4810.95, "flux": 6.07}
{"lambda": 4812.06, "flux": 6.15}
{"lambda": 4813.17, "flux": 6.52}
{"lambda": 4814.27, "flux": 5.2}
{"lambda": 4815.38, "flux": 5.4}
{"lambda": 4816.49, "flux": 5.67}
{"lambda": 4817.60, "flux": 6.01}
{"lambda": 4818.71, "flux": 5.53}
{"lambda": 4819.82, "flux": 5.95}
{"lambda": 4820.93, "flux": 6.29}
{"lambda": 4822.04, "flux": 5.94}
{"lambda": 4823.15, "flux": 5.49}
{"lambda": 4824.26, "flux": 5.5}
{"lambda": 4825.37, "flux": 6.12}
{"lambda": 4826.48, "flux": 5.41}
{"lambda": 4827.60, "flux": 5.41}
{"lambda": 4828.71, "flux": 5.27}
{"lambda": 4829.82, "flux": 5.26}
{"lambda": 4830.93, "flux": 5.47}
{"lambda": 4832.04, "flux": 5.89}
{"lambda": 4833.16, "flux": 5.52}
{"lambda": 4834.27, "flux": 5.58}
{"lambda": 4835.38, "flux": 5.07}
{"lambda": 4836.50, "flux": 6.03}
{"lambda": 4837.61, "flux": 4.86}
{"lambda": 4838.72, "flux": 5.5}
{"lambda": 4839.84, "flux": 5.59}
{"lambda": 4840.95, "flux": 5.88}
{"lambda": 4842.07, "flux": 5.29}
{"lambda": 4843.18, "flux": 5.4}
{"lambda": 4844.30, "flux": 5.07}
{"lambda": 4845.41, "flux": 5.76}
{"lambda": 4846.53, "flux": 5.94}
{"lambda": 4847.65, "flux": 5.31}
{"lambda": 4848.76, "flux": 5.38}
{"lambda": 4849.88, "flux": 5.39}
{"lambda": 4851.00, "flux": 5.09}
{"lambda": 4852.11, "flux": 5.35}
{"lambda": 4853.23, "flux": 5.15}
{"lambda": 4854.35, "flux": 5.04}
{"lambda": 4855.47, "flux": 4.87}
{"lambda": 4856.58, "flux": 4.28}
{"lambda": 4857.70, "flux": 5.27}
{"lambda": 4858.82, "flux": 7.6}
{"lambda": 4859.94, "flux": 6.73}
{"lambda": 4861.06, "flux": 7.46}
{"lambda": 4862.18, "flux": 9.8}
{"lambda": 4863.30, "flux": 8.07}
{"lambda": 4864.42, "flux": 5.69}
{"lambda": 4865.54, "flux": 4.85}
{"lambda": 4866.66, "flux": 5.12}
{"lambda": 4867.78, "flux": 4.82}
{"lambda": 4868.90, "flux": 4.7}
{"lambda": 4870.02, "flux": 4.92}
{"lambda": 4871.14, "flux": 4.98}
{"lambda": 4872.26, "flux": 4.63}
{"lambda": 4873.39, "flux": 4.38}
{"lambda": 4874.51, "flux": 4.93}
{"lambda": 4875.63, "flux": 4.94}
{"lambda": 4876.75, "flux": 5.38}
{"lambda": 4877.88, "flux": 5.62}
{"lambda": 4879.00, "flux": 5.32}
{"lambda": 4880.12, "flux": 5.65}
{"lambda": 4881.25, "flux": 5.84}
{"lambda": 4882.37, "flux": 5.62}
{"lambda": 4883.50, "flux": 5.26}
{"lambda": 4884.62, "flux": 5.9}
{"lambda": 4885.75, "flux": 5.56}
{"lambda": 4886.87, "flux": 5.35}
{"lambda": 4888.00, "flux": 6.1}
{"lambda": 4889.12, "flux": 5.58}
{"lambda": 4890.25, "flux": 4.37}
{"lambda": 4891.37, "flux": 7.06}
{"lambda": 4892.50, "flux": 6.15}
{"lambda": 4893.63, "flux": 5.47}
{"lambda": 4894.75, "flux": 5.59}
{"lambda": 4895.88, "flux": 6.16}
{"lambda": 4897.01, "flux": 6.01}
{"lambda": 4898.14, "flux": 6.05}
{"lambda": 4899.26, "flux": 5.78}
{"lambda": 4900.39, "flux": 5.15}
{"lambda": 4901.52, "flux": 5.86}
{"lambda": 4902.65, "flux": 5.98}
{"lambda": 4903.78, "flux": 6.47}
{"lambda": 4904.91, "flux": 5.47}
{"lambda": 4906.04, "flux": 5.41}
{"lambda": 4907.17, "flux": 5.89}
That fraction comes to 1.05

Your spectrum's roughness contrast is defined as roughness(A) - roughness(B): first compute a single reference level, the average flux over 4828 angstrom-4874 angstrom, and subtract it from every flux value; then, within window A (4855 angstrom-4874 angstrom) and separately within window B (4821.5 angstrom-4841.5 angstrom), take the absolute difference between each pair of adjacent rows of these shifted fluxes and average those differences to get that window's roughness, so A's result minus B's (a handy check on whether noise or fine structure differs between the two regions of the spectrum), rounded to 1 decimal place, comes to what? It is 0.5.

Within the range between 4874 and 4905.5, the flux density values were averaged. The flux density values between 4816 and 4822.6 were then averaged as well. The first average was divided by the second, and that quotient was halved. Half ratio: 0.48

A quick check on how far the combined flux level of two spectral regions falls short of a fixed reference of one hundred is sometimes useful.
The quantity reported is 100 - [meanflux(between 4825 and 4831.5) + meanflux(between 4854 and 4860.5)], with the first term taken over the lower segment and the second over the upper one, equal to 88.9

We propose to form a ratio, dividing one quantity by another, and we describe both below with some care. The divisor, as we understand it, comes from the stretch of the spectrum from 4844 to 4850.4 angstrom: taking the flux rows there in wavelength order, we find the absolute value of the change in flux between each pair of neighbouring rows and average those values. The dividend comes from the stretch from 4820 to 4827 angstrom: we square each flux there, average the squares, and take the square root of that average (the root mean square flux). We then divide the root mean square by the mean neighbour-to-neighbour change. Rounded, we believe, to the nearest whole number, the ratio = 18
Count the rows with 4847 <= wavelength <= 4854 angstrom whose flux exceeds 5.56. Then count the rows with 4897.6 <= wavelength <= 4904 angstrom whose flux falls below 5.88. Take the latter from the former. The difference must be -3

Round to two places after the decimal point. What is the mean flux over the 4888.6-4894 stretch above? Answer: 5.73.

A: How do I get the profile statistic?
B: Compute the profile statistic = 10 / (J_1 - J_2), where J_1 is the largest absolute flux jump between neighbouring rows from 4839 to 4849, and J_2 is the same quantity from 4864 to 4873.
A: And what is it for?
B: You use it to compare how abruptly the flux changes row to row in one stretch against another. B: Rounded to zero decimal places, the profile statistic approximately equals -67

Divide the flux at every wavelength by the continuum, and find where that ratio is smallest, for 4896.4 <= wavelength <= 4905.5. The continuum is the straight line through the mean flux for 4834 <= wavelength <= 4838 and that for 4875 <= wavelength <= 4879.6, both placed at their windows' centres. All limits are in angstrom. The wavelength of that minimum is 4900.39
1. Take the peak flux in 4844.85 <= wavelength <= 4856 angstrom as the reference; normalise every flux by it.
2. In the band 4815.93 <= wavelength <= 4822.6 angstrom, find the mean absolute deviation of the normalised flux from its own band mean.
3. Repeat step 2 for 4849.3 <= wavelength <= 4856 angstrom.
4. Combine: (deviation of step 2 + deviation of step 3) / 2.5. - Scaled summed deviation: 0.02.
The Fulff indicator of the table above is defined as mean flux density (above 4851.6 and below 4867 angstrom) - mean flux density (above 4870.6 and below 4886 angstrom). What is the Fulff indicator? 0.8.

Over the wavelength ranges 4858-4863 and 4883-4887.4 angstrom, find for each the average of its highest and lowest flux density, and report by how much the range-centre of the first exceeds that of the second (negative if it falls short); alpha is 2.7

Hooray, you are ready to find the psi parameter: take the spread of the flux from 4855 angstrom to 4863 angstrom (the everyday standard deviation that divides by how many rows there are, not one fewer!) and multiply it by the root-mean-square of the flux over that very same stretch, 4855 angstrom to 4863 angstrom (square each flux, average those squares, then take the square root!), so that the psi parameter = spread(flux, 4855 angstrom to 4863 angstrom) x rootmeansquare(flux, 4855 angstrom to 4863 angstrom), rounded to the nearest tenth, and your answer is 12.1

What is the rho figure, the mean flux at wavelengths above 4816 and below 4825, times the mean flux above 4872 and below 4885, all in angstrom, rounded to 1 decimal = 30.7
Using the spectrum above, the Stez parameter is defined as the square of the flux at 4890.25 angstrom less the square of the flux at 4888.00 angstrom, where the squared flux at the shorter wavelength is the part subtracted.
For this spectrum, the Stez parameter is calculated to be -18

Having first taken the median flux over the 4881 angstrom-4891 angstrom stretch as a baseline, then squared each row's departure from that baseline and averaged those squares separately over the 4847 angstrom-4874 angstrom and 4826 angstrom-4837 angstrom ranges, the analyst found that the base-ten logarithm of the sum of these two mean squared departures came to 0.26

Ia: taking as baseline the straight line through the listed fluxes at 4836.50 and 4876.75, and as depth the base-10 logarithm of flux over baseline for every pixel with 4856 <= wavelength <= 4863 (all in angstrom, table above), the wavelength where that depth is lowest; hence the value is 4856.58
